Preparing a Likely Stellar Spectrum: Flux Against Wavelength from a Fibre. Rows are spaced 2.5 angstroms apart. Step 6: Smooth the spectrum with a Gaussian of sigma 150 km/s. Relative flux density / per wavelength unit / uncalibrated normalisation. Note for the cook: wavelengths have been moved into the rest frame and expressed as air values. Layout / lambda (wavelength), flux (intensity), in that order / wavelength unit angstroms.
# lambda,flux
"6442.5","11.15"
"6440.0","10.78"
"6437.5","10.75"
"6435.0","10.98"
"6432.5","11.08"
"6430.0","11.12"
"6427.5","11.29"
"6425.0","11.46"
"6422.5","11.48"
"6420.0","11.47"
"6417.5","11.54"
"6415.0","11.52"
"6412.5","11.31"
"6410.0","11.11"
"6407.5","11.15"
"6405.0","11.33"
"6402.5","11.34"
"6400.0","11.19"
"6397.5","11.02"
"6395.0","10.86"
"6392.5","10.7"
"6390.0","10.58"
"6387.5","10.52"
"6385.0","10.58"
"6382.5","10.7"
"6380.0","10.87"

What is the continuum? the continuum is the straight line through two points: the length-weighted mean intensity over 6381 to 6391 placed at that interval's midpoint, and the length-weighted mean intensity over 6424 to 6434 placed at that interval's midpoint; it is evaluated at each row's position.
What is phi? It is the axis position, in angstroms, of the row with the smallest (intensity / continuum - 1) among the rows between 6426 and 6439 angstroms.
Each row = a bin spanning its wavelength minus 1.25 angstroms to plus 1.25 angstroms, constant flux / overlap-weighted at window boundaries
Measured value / 6437.5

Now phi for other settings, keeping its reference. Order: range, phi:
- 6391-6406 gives 6392.5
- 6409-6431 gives 6430.0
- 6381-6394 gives 6387.5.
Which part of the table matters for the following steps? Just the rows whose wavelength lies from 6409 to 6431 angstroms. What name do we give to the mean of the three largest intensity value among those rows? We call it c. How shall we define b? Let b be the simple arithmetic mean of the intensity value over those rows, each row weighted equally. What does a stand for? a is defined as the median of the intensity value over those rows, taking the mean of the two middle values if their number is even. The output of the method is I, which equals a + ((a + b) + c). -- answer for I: 45.8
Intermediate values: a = 11.5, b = 11.4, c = 11.5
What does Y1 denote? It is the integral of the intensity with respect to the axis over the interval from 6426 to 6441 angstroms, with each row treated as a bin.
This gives 165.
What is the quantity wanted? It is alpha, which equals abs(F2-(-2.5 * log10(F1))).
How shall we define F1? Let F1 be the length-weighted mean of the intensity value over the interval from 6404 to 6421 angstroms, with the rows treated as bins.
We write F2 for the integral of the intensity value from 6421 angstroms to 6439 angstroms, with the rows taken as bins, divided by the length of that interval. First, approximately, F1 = 11.3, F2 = 11.16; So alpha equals 13.80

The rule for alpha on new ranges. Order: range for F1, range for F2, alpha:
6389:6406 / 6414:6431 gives 14.02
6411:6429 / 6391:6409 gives 13.72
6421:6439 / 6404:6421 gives 13.97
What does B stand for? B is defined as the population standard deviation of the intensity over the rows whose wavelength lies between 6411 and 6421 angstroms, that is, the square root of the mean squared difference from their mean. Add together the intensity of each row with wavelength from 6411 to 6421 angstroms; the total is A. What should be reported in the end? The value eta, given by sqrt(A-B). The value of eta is 6.76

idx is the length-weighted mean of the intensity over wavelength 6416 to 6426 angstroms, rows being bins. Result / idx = 11.5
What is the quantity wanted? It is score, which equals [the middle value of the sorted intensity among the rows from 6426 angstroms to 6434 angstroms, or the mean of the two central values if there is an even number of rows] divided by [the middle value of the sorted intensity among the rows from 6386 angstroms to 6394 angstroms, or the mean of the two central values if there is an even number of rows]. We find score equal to 1.05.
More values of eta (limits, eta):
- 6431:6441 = 6.59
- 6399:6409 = 6.70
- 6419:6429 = 6.75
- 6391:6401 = 6.60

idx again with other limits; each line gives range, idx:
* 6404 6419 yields 11.3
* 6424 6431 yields 11.3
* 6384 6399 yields 10.7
